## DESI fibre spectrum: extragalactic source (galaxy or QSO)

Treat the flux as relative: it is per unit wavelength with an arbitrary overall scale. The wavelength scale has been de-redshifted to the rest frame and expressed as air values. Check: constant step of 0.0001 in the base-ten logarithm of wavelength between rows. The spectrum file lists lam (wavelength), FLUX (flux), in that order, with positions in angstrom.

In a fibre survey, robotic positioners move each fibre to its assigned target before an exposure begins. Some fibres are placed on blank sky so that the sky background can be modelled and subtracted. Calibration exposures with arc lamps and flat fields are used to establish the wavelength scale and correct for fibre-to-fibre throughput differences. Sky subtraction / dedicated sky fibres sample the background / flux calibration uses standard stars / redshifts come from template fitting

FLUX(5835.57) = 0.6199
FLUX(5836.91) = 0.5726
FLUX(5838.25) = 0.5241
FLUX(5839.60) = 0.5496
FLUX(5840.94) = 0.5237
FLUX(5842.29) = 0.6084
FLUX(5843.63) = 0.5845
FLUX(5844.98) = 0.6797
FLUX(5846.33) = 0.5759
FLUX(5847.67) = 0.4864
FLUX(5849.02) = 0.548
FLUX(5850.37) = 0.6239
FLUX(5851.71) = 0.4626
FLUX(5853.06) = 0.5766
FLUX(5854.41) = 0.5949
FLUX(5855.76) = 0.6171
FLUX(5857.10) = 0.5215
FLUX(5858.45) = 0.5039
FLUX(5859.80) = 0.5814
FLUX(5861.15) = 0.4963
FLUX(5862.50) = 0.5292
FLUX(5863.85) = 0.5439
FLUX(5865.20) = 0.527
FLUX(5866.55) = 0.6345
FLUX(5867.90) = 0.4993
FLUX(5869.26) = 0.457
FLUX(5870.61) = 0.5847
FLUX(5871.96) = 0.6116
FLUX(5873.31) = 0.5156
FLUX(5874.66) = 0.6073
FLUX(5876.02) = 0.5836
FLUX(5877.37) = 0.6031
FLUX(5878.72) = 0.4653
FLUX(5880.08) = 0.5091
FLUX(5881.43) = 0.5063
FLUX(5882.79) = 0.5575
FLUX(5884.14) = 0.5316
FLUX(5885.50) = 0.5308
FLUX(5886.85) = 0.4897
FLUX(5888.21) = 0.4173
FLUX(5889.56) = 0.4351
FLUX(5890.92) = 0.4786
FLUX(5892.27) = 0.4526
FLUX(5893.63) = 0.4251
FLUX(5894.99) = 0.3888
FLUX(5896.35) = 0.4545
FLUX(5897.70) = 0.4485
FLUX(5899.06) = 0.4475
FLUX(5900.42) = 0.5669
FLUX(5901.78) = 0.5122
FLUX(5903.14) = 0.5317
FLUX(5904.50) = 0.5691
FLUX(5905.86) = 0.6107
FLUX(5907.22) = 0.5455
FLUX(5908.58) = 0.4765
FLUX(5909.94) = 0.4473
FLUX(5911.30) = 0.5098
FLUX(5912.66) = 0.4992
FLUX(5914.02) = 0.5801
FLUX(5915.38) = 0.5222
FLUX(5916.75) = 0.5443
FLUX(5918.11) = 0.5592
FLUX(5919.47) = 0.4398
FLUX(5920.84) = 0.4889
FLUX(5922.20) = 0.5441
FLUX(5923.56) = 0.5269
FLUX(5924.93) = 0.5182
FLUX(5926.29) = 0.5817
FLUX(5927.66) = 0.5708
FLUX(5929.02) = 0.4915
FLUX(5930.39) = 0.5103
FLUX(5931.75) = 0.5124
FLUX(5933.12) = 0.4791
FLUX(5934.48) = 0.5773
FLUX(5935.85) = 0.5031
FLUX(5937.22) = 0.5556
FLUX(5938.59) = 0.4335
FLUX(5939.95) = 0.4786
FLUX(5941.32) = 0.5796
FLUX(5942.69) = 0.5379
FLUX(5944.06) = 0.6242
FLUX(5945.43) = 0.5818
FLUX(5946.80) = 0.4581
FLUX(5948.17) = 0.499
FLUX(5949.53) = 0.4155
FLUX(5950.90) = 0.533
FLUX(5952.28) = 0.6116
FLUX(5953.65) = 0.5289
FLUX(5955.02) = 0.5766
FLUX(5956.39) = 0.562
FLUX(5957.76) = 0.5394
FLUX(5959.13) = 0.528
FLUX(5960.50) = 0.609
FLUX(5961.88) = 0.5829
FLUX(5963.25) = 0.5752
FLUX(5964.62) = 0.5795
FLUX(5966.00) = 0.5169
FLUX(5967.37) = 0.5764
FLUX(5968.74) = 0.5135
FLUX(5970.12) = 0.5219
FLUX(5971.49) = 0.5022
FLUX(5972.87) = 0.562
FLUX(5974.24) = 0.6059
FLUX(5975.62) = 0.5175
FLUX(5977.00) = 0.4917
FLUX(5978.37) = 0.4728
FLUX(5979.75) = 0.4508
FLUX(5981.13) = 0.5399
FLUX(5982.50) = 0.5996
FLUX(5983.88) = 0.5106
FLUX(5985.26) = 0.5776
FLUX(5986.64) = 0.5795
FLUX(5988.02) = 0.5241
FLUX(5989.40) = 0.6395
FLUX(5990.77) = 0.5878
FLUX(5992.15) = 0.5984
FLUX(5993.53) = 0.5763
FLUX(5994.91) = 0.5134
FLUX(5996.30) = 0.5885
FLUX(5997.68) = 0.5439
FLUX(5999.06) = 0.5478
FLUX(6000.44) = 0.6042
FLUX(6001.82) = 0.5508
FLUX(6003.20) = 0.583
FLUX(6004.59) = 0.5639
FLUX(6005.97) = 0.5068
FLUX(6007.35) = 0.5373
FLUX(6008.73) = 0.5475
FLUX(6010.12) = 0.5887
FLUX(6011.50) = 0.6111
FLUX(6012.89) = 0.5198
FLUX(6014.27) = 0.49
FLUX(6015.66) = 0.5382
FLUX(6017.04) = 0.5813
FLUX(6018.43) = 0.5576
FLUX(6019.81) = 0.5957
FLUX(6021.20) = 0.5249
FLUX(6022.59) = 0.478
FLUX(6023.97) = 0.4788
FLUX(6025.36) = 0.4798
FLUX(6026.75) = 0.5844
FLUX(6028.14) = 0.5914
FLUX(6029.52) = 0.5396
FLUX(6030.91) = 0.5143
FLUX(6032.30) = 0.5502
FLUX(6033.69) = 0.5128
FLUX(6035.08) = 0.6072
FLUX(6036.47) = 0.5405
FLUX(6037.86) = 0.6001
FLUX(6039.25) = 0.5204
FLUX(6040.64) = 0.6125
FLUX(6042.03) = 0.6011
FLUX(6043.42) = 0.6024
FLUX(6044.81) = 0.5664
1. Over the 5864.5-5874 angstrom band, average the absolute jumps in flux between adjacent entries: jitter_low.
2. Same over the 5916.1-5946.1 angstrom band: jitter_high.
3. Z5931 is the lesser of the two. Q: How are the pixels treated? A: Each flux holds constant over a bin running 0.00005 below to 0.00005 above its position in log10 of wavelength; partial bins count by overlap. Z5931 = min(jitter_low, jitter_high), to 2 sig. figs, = 0.054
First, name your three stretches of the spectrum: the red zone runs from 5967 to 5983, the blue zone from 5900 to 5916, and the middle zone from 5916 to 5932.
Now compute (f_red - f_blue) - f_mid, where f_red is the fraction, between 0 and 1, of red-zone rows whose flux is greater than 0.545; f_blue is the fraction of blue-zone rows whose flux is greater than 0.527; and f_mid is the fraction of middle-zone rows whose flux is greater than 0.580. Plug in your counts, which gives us -0.25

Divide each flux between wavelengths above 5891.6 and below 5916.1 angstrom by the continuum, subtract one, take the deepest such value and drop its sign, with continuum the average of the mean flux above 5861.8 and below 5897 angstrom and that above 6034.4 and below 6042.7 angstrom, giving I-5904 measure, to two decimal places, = 0.29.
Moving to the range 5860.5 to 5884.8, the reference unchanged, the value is 0.16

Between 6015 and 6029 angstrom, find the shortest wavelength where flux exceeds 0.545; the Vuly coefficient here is 6017.04 angstrom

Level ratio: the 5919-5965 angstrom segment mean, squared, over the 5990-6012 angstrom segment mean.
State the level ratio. 0.503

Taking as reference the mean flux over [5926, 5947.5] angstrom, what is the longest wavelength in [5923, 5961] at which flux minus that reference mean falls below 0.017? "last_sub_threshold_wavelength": 5959.13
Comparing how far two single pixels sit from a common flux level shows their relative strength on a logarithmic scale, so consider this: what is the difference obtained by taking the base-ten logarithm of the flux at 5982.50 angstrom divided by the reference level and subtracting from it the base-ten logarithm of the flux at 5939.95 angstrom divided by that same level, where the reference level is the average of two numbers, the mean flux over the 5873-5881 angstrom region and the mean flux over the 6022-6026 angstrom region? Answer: 0.10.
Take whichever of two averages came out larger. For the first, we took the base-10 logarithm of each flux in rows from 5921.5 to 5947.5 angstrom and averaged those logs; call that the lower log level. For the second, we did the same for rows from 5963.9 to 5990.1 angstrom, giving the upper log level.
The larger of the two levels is -0.268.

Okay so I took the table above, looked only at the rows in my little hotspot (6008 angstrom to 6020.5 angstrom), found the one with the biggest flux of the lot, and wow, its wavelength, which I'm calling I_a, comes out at 6011.50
